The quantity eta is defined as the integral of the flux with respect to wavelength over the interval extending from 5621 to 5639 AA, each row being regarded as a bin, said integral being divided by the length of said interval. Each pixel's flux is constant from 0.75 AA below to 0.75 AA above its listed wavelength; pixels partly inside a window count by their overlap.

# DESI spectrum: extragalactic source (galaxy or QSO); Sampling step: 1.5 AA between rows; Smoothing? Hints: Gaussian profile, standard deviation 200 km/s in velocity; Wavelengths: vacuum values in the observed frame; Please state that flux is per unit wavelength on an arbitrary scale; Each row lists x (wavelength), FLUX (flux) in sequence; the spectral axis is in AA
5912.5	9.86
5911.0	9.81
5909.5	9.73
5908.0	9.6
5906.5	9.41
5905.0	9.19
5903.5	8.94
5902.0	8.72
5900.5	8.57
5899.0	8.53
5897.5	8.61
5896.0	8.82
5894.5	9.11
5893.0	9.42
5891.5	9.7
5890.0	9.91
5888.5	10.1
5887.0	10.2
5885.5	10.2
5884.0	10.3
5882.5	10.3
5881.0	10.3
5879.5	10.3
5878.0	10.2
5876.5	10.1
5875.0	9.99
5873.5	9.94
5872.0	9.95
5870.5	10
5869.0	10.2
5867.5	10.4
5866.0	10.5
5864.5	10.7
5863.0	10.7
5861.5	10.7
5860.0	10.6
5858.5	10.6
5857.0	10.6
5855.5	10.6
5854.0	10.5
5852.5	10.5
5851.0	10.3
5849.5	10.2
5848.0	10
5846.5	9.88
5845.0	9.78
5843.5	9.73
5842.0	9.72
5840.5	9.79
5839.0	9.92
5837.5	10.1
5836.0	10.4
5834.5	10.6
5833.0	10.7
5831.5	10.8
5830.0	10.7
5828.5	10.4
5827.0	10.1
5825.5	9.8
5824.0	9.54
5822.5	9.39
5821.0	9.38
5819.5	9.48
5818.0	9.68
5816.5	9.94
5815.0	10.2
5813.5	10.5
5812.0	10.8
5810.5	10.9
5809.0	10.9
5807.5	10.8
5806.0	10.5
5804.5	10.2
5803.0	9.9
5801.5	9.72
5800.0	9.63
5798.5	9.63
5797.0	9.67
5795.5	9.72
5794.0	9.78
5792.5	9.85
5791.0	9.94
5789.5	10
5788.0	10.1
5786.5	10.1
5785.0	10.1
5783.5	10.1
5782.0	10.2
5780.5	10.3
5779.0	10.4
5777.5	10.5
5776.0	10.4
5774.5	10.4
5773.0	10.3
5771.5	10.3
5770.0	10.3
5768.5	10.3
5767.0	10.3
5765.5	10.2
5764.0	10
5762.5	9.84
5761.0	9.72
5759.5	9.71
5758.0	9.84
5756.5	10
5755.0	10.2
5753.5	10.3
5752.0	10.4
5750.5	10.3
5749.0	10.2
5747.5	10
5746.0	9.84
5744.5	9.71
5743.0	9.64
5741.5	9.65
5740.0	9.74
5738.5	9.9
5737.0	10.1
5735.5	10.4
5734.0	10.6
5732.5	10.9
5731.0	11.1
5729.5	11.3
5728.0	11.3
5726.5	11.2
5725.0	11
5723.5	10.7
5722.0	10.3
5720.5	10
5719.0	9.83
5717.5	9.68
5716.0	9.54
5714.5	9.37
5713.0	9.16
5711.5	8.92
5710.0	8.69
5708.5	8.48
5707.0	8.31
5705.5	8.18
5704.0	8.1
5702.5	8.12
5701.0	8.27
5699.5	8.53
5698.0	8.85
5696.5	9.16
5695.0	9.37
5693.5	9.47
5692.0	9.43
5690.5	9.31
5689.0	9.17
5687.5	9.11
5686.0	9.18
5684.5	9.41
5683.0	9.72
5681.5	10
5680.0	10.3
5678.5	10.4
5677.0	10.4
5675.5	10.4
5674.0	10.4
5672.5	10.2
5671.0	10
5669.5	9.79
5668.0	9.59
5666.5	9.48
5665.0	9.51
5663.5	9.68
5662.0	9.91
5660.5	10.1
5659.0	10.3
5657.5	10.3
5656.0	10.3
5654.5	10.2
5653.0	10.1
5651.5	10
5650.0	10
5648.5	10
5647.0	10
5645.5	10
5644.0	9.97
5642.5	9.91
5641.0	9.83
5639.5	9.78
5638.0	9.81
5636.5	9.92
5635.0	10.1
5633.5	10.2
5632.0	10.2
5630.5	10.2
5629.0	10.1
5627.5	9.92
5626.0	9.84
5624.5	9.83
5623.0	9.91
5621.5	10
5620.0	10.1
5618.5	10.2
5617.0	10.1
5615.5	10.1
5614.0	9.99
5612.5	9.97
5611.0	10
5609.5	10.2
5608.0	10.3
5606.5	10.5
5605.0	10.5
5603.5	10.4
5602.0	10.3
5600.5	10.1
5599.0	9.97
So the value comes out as 10.0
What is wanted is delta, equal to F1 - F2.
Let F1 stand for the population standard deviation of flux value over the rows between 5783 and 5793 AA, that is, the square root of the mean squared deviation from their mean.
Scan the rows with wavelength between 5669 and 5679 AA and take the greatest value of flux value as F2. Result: -10.3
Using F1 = 0.09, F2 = 10.4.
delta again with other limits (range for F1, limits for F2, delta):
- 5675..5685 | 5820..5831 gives -10.3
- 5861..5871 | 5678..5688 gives -10.1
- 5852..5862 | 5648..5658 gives -10.2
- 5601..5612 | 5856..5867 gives -10.5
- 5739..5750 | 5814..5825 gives -10.0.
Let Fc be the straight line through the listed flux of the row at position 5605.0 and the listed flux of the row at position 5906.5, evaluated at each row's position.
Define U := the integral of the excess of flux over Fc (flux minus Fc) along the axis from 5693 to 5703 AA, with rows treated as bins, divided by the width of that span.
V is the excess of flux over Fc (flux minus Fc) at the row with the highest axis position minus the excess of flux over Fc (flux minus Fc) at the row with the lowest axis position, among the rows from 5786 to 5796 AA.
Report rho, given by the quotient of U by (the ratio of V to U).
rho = -5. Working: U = -1.3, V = -0.3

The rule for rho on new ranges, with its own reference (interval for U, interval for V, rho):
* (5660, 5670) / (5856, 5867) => -5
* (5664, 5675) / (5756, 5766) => 1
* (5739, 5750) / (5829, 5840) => 0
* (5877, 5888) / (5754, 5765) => -3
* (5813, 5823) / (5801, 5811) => 0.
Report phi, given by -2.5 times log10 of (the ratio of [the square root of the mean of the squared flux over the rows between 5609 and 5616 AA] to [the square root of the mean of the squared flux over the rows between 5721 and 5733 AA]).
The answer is 0.10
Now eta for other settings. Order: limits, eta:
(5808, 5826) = 10.1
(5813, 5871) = 10.2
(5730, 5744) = 10.2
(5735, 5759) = 10.0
